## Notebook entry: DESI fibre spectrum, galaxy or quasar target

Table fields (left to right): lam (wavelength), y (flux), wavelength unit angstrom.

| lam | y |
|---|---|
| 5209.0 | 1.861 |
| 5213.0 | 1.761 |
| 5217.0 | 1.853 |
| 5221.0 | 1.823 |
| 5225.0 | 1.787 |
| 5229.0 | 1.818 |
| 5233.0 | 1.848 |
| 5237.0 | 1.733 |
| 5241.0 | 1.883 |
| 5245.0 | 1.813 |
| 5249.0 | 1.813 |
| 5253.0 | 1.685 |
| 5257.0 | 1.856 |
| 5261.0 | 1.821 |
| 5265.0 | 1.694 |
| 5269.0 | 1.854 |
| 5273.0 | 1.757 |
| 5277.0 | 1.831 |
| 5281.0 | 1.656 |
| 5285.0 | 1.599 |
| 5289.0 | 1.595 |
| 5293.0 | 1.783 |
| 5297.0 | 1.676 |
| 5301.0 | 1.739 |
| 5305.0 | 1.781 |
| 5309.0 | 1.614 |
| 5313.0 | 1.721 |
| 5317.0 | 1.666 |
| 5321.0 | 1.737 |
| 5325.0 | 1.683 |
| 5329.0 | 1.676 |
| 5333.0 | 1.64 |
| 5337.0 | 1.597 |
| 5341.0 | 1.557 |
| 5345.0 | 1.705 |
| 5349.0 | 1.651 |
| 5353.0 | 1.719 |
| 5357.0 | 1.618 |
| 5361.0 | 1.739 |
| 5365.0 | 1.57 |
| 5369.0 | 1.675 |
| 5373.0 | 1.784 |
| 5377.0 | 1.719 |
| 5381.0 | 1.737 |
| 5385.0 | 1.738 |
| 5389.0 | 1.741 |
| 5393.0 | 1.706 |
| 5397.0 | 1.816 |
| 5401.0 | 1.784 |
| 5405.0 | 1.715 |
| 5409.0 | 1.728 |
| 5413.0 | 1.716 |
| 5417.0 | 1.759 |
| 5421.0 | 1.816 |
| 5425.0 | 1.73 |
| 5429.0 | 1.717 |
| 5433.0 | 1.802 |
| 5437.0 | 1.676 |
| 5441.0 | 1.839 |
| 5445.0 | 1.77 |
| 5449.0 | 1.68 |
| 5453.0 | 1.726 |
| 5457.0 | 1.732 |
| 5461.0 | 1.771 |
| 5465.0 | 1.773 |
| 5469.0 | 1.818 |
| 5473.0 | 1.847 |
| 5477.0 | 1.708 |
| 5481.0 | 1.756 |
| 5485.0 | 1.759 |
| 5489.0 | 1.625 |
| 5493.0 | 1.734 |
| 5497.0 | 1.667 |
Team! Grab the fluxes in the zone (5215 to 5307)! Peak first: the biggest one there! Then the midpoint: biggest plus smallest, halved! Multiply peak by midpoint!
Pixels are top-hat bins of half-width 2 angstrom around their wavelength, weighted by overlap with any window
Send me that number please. 3.27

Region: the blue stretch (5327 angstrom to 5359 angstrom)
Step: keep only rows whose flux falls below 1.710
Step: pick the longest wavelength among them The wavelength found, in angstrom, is 5357.0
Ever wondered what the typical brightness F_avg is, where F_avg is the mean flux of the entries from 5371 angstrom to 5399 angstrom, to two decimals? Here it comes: 1.75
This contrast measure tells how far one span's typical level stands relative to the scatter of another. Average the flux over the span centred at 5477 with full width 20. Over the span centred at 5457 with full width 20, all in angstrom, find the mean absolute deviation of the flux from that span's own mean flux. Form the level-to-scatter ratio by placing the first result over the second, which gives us 62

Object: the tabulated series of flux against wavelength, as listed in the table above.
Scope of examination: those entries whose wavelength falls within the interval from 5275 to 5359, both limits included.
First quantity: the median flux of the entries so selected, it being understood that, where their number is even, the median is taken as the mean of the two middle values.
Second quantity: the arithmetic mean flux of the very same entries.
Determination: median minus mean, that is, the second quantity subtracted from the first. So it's -0.0023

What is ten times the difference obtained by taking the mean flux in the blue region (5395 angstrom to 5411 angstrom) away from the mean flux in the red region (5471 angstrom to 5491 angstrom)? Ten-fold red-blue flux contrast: -0.22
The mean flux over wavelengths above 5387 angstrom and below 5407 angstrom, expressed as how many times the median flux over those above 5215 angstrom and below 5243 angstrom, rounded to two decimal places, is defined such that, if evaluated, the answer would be 0.96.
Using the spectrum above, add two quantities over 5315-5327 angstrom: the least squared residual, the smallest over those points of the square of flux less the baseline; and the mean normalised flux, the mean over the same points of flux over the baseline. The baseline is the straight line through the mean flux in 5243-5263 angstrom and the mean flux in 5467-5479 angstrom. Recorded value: 0.948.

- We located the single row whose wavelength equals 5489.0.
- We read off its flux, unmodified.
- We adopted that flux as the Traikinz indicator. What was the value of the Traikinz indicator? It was 1.625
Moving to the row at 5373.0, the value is 1.784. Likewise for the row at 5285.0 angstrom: 1.599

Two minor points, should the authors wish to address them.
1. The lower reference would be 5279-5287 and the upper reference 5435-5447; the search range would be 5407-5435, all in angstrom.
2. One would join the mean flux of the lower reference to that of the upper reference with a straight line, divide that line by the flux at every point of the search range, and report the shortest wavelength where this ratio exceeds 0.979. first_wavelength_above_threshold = 5409.0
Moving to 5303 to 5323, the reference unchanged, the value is 5309.0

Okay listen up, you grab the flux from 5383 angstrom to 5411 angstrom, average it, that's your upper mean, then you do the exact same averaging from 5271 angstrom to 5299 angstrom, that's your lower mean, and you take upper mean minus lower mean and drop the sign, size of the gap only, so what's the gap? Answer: 0.047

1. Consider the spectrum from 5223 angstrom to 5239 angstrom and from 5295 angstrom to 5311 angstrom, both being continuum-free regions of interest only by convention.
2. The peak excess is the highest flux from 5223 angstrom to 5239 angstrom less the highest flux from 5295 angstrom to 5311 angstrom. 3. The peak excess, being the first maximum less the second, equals 0.067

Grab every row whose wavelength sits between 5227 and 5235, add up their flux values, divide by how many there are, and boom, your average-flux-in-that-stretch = 1.83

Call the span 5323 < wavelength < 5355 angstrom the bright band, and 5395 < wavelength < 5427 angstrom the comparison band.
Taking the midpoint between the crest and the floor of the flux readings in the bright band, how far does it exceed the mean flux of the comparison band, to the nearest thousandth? -0.120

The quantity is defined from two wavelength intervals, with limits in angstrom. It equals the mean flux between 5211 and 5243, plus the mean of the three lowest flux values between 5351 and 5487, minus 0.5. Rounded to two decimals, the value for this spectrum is 2.93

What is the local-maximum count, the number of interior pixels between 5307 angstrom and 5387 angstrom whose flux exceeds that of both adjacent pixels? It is 6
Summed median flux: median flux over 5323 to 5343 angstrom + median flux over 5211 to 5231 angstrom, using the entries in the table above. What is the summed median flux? 3.46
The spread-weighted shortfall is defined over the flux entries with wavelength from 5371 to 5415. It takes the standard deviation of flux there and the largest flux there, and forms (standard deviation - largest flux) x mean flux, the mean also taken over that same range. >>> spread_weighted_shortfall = -3.11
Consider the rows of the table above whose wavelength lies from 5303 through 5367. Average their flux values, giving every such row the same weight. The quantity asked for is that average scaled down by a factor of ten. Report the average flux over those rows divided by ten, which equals 0.167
